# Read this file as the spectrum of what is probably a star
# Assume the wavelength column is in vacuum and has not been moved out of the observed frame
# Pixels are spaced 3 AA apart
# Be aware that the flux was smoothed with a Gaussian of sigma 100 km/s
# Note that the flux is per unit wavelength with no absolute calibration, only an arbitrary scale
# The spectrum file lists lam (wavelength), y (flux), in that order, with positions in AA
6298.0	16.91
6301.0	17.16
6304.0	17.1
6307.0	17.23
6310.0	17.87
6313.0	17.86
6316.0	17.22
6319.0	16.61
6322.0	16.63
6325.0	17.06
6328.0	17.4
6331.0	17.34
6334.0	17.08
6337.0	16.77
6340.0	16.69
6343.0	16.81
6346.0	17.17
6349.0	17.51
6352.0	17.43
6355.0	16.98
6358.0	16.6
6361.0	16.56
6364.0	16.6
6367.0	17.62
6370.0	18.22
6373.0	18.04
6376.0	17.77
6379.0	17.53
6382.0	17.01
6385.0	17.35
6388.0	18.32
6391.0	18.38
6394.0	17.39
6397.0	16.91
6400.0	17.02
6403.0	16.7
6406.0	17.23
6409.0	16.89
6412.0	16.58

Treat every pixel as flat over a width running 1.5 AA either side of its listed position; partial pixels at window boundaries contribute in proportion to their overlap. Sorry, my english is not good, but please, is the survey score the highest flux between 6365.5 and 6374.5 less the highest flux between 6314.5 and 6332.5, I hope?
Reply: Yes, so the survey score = 0.82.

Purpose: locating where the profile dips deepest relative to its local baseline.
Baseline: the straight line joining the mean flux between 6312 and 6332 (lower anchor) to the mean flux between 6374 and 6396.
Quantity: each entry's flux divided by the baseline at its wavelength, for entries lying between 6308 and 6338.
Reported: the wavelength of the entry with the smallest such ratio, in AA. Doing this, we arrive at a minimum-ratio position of 6322.0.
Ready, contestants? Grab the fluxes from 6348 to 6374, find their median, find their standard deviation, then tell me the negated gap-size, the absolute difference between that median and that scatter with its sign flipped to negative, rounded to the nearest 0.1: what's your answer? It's -16.8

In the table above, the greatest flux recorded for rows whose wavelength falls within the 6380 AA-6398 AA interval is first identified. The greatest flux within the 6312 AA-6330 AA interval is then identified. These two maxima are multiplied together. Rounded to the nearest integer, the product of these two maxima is 328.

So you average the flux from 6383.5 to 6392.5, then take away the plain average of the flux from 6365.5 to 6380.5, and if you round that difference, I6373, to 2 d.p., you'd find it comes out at 0.18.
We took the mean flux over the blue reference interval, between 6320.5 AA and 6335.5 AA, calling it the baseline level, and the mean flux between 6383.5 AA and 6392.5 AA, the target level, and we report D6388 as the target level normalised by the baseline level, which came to 1.05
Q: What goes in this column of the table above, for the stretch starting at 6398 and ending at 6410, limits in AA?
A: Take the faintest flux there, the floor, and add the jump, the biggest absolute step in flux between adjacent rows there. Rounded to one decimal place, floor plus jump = 17.2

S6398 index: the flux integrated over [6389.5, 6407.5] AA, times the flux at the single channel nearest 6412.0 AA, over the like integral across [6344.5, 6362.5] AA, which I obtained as 16.8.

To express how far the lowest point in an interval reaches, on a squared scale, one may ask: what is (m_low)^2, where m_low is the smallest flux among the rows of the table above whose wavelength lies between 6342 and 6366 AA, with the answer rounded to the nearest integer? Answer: 274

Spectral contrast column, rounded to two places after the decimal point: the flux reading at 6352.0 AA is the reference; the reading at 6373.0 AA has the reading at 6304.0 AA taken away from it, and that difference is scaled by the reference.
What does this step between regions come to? 0.05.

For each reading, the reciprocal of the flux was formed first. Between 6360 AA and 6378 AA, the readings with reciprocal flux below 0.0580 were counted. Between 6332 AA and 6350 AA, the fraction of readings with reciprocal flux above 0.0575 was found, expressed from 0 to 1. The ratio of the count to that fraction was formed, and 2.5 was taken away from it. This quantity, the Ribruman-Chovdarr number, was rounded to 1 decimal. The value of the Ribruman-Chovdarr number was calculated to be 2.3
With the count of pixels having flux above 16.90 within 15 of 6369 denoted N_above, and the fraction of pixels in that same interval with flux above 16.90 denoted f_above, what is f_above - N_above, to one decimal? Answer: -6.3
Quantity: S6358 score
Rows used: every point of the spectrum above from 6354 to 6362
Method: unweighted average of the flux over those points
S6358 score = 16.7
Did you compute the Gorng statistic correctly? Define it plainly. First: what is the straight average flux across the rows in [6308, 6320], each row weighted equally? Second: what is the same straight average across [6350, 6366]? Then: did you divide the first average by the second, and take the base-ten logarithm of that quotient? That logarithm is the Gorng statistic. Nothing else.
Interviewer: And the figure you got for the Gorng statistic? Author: 0.014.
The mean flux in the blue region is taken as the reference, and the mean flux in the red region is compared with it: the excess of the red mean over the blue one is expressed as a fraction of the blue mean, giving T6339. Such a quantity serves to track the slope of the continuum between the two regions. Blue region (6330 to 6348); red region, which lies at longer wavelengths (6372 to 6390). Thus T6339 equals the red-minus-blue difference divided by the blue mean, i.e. 0.041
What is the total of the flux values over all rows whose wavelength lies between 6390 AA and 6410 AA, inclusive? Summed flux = 121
